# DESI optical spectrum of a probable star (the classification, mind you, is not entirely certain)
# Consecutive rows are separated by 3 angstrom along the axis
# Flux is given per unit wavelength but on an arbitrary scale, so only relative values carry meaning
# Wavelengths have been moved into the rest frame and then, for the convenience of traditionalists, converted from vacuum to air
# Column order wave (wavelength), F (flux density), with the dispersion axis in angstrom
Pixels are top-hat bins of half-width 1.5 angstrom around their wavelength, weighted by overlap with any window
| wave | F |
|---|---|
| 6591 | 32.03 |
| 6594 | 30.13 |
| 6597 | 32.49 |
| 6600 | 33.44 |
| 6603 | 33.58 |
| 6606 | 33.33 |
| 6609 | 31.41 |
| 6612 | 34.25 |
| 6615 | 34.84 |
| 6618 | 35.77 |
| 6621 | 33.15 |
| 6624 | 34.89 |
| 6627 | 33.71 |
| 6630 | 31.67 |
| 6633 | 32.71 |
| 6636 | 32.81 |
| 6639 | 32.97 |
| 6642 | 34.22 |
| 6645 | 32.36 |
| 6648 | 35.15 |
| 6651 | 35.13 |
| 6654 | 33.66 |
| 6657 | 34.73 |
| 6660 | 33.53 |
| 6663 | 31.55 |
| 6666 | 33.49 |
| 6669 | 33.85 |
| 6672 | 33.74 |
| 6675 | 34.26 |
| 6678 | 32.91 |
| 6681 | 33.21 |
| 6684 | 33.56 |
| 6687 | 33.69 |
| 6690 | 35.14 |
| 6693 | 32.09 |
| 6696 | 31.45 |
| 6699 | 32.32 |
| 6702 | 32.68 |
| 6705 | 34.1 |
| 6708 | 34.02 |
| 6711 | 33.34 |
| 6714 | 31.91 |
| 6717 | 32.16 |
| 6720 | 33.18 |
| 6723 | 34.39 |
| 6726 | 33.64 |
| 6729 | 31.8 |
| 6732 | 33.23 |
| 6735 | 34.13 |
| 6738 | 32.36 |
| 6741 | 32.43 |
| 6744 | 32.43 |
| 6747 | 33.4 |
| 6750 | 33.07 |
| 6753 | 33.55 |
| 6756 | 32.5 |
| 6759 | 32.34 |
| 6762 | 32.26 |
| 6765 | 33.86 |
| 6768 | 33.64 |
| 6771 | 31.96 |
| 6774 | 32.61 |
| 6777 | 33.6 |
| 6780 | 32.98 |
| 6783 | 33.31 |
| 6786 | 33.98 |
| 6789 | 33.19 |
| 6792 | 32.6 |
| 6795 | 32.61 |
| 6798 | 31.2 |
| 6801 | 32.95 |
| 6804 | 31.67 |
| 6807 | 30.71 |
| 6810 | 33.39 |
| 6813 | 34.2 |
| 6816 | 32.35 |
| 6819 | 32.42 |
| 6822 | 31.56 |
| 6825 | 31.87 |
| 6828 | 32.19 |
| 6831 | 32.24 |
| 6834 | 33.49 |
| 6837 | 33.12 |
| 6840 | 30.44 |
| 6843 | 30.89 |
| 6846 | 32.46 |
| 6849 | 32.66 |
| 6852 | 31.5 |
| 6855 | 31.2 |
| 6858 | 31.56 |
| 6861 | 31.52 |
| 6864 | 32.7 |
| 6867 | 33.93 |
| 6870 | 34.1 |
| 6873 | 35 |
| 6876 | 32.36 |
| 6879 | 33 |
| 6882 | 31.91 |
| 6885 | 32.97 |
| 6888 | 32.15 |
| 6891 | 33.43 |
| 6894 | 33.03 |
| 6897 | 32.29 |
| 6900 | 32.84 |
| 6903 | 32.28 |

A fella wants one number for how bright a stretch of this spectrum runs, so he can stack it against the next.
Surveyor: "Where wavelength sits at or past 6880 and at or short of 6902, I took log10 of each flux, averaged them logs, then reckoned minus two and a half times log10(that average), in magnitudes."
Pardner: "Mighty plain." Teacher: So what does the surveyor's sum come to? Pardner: -0.450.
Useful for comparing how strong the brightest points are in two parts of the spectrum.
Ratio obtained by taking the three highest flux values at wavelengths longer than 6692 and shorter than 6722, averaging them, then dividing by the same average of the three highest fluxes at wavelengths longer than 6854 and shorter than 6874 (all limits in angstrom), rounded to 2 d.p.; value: 0.98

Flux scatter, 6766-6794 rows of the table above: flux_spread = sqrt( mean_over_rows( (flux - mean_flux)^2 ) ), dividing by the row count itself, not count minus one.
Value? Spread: 0.59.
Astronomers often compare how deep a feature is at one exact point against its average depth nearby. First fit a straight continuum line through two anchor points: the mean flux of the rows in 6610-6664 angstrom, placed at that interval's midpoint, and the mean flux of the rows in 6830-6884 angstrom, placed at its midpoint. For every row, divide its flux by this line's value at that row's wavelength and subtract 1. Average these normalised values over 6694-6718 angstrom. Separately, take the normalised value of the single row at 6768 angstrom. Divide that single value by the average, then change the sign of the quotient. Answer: 1.2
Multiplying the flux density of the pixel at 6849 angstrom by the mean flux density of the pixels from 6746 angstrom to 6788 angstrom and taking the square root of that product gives 32.9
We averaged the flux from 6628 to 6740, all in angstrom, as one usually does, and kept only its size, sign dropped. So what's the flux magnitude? 33.27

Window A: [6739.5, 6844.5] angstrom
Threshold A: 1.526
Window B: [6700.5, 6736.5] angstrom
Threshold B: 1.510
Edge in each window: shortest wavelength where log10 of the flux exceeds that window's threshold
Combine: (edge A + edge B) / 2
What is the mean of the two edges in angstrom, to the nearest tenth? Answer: 6733.5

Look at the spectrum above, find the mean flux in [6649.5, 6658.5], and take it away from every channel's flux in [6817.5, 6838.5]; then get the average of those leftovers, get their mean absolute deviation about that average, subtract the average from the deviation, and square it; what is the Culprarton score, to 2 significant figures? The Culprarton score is 6.8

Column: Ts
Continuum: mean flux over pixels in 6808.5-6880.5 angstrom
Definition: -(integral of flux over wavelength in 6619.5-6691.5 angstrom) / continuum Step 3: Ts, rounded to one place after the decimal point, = -74.4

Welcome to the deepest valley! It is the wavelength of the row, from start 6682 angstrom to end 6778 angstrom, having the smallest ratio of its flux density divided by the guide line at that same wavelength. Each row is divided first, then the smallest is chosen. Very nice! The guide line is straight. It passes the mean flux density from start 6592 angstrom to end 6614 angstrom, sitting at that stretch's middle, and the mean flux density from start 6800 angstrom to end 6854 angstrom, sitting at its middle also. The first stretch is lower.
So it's 6696 angstrom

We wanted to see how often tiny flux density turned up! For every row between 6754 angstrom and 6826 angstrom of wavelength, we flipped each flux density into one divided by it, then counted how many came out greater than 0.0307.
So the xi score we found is 11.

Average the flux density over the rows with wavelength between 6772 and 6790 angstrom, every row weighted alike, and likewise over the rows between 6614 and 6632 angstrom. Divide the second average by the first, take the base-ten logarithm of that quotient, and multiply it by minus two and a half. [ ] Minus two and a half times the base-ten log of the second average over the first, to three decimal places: -0.023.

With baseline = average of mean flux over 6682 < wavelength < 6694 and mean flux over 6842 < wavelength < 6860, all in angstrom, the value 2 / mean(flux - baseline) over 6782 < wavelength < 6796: 4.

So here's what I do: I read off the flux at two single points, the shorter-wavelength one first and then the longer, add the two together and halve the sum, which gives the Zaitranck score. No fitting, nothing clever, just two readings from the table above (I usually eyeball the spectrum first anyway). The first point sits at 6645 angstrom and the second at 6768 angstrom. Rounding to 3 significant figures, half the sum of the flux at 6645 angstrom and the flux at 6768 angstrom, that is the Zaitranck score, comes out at 33.0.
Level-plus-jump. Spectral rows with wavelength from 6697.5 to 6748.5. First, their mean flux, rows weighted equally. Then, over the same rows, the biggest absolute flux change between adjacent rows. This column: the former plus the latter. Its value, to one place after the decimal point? 34.9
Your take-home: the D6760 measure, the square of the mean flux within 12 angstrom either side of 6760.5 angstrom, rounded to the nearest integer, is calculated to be 1082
